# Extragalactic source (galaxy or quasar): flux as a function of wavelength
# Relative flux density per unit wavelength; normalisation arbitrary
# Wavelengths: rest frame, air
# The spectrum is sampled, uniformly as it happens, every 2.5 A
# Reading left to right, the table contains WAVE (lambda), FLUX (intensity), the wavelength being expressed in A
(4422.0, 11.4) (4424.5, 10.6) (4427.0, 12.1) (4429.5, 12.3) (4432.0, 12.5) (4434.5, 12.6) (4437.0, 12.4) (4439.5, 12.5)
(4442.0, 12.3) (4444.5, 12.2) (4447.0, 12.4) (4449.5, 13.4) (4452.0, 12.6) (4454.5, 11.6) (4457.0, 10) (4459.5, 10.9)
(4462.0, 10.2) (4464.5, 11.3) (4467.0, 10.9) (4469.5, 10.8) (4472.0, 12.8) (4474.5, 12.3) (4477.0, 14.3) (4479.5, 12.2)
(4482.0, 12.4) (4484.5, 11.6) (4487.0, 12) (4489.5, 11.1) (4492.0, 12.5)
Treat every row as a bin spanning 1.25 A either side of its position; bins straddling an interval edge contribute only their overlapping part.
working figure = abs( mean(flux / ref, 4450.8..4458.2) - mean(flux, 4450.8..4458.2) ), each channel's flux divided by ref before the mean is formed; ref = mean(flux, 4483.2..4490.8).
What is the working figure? 10.4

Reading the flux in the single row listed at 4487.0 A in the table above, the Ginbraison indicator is 12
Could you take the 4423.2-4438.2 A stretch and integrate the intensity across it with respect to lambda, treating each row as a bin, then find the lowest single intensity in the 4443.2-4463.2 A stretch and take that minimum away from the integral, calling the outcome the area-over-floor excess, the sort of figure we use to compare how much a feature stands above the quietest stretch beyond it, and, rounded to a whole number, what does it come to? 171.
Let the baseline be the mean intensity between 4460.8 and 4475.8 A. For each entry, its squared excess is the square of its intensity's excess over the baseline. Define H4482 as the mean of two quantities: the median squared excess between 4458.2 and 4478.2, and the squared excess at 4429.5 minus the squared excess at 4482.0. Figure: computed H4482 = 0.20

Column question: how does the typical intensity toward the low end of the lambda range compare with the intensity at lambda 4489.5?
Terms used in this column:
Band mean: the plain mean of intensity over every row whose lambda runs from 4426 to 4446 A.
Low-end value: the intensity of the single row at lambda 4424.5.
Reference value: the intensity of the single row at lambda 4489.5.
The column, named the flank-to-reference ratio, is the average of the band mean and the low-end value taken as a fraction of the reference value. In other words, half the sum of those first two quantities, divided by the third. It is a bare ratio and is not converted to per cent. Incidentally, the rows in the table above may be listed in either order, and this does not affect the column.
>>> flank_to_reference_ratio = 1.03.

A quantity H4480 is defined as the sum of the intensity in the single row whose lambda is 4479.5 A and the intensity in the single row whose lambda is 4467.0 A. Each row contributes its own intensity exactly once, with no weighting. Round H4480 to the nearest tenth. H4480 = 23.1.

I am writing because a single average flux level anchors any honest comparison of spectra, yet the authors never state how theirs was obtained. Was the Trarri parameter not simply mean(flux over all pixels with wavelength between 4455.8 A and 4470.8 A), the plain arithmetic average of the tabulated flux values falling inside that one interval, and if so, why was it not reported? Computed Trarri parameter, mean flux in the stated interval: 10.7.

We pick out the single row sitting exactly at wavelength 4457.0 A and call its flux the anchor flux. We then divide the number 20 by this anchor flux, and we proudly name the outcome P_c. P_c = 2.00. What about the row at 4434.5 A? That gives 1.59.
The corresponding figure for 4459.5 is 1.83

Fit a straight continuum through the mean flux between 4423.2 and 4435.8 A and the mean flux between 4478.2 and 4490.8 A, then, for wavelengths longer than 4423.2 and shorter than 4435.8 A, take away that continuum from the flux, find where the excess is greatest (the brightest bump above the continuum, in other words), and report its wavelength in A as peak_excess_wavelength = 4434.5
